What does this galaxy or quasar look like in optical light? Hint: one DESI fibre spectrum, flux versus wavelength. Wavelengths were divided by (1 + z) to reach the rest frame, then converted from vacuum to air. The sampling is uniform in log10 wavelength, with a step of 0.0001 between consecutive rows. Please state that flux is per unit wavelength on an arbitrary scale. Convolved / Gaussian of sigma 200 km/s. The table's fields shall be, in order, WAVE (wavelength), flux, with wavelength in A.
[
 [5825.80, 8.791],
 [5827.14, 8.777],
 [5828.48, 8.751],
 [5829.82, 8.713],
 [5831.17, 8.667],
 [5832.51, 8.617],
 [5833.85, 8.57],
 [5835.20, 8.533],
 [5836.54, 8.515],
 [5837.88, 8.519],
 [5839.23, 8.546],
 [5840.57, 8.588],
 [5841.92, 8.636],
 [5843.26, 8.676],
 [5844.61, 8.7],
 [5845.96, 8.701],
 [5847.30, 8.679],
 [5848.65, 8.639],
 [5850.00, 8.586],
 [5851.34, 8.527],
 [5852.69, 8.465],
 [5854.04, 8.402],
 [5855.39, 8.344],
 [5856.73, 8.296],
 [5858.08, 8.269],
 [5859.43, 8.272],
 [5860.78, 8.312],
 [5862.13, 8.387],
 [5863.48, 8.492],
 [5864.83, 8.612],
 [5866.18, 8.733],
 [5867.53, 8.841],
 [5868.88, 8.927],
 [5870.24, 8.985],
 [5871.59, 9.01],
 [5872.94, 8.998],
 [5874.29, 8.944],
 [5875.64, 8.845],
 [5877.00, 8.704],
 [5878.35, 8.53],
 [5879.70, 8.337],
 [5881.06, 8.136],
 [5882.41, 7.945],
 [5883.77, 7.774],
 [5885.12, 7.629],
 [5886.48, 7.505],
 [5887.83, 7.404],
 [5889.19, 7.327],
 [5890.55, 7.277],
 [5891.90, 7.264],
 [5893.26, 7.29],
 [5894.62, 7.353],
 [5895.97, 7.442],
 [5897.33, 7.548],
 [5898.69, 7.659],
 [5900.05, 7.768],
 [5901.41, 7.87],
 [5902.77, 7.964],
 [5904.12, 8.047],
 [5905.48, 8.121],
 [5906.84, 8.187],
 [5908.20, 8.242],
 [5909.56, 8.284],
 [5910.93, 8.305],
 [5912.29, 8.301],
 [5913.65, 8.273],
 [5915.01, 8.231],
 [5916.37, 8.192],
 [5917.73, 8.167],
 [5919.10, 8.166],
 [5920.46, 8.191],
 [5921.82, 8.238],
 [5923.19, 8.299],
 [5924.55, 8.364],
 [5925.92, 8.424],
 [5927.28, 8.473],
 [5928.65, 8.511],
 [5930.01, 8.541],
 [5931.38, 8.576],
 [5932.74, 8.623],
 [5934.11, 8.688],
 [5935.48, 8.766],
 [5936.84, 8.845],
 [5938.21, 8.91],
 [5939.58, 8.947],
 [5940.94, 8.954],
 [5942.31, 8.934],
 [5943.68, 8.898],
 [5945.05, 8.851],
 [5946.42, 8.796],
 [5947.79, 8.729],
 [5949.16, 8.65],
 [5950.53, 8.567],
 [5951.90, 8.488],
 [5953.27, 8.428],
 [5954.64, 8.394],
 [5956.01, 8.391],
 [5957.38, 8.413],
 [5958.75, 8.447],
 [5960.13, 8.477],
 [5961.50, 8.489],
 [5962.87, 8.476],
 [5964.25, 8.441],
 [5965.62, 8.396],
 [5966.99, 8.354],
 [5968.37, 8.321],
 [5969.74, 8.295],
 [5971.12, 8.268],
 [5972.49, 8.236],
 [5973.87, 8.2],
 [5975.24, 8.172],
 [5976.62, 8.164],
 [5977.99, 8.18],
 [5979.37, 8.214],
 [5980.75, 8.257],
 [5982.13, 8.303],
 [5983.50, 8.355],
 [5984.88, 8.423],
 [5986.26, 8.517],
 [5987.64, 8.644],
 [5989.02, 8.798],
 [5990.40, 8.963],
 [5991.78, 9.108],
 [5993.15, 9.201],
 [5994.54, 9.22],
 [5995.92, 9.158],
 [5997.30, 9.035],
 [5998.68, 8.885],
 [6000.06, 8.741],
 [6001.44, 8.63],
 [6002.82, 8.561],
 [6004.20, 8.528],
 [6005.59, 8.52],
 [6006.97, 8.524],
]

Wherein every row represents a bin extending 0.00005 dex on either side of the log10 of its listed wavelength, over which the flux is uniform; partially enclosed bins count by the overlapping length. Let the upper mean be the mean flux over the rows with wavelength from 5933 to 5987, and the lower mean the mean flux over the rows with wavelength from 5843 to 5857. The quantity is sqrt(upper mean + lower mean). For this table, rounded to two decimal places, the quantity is 4.13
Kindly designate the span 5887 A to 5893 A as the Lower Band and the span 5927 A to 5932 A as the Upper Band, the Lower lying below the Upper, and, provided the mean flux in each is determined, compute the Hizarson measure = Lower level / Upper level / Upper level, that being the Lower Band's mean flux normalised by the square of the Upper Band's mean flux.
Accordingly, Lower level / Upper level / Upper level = 0.101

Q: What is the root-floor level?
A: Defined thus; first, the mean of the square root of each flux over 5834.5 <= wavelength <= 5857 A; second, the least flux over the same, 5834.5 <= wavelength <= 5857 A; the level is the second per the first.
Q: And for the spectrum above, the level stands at 2.84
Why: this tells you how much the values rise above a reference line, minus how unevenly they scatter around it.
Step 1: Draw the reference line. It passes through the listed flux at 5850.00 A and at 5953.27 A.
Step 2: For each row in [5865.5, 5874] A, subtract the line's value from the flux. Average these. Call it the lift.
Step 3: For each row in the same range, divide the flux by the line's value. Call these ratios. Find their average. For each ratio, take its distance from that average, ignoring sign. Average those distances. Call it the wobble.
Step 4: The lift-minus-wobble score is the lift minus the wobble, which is 0.35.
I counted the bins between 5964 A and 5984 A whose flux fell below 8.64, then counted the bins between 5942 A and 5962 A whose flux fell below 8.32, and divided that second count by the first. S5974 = 0.0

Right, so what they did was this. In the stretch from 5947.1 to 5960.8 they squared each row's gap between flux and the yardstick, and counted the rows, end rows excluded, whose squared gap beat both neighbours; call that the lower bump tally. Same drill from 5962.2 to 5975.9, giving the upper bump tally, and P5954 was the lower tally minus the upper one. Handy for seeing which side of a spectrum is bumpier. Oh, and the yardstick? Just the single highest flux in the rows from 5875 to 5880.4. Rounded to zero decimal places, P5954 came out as 1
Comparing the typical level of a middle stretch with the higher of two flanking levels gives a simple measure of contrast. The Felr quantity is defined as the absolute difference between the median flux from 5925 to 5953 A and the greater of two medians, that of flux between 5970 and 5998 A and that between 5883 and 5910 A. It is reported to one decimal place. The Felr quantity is 0.3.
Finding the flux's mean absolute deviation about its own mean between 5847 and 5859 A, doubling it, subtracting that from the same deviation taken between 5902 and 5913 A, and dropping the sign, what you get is 0.15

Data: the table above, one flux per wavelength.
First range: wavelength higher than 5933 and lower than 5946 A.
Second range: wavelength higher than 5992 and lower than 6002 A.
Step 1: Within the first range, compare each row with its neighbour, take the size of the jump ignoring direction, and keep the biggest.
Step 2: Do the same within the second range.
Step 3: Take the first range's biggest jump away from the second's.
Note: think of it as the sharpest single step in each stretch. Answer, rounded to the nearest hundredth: 0.07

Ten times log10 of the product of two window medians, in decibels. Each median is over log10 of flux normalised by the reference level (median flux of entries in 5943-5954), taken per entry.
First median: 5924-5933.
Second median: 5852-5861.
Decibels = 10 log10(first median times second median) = -37.6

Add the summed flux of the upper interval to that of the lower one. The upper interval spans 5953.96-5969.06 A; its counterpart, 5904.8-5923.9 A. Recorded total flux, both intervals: 208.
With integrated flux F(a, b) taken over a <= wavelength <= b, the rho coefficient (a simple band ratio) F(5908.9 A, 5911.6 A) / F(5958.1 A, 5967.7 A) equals 0.28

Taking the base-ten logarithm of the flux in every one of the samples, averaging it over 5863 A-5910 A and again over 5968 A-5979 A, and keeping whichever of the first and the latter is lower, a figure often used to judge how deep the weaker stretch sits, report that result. 0.908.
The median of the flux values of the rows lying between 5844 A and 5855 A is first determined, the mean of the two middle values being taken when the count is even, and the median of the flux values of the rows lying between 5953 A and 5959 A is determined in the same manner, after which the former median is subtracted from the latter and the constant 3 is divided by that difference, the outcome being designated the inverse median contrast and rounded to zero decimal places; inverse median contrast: -15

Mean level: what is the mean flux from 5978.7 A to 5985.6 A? 8.3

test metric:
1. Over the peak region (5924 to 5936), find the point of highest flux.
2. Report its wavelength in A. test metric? 5935.48 A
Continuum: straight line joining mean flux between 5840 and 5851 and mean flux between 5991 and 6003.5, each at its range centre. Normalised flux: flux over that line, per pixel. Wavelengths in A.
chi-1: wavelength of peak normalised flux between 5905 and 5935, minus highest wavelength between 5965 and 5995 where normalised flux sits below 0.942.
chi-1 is -49.4 A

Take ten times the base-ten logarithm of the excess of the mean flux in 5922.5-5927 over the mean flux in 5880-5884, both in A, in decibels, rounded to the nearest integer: -4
